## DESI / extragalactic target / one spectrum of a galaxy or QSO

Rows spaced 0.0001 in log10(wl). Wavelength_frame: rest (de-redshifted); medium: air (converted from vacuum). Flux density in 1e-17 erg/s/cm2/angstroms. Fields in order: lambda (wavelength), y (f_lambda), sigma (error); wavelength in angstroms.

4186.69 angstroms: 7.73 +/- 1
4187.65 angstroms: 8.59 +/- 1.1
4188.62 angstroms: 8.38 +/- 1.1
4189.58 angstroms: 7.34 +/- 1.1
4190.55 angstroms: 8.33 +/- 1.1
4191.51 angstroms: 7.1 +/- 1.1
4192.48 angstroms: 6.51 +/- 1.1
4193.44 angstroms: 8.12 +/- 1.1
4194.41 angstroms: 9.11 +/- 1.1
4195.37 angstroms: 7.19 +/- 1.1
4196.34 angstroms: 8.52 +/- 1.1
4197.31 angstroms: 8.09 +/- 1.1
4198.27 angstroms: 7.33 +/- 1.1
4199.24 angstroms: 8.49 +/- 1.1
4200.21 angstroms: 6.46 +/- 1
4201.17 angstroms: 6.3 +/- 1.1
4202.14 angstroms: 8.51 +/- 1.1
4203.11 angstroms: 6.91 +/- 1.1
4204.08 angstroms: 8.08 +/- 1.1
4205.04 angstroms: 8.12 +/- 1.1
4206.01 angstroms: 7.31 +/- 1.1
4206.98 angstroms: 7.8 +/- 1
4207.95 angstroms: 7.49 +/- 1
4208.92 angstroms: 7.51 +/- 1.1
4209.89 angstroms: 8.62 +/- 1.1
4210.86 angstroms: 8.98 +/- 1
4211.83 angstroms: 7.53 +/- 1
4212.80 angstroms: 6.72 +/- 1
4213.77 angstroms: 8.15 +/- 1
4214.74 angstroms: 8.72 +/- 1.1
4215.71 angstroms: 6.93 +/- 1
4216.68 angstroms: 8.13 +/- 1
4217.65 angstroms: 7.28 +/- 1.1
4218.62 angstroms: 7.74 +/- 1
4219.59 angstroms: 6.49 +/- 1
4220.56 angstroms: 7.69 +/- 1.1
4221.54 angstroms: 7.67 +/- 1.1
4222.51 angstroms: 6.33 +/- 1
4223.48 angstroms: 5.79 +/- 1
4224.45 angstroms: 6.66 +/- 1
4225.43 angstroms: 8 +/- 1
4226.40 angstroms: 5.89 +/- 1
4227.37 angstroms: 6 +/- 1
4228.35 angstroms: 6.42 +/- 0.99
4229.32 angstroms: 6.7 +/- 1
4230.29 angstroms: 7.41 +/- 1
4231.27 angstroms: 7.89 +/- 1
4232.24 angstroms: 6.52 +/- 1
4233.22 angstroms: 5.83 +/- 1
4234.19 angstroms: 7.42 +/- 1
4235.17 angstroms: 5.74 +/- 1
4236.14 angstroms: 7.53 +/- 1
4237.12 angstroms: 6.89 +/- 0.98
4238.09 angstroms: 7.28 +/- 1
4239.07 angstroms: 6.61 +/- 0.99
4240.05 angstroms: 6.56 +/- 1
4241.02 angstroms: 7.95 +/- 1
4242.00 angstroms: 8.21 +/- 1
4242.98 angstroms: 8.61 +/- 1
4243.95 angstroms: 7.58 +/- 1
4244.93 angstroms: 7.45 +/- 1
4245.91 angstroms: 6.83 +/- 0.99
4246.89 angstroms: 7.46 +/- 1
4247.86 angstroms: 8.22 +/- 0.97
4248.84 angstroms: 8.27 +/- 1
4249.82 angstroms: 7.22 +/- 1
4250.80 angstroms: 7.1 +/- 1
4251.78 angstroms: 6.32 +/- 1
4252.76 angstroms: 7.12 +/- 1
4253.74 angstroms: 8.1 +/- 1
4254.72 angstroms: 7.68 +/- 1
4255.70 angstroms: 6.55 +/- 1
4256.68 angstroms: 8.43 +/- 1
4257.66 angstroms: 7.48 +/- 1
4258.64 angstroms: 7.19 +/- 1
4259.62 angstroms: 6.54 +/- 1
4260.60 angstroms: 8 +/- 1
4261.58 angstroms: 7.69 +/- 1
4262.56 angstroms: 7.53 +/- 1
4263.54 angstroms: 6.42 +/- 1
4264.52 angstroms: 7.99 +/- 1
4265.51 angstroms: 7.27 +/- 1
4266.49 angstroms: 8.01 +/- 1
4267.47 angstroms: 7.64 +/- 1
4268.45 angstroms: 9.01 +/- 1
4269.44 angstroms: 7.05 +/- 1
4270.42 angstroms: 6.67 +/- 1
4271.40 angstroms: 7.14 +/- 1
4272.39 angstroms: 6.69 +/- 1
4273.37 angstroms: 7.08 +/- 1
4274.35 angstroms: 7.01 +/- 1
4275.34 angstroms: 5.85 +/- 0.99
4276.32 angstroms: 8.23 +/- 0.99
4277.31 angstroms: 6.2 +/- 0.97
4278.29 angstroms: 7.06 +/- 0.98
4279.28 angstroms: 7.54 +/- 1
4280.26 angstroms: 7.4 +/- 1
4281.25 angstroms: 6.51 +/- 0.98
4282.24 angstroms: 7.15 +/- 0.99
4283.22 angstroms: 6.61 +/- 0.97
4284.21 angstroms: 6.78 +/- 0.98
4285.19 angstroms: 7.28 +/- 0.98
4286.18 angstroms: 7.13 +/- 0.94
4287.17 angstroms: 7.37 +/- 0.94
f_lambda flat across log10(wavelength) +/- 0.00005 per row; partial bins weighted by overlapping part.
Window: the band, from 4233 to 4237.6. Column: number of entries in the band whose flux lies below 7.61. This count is 5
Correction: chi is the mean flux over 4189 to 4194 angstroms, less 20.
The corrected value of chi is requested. -12.5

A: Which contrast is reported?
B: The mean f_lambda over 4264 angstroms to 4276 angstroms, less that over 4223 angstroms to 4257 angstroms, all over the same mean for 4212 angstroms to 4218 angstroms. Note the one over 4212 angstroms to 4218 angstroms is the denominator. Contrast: 0.02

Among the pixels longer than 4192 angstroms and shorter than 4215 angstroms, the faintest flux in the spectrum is 6.3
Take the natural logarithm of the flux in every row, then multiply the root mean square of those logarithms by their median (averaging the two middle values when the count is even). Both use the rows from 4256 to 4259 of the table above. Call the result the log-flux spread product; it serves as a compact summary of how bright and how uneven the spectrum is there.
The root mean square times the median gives 4.11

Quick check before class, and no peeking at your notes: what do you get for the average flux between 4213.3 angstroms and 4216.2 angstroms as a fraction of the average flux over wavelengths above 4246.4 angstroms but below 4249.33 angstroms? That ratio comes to 0.99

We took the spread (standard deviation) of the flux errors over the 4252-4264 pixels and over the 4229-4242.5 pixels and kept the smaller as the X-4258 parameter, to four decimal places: 0.0000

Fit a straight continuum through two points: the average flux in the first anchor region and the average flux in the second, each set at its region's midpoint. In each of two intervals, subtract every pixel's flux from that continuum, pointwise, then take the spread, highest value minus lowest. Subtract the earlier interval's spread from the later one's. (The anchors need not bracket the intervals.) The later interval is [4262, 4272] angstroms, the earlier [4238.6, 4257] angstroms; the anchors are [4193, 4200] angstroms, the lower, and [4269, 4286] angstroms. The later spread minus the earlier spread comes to 0.5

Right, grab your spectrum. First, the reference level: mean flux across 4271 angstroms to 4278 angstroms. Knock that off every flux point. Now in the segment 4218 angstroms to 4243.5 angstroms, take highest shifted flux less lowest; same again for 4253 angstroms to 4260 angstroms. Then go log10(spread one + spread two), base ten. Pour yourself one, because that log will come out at 0.68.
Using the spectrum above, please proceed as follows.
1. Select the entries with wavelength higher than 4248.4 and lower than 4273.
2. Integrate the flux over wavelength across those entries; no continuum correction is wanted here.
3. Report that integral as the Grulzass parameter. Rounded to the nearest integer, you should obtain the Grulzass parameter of 182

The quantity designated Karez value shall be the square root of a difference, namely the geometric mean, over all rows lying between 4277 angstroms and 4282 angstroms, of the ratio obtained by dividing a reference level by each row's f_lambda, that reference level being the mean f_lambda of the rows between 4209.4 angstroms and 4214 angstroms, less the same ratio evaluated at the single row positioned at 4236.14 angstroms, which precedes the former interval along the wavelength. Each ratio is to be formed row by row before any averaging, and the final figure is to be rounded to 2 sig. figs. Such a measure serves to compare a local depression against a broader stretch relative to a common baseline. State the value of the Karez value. 0.31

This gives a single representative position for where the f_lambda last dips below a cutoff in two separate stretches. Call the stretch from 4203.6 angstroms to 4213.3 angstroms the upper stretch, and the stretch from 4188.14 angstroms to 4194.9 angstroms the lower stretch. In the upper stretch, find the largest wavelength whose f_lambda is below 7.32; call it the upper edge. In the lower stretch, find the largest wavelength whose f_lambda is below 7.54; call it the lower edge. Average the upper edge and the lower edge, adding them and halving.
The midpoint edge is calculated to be 4202.6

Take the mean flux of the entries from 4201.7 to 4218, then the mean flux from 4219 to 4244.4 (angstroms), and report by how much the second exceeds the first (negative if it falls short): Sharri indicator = -0.82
